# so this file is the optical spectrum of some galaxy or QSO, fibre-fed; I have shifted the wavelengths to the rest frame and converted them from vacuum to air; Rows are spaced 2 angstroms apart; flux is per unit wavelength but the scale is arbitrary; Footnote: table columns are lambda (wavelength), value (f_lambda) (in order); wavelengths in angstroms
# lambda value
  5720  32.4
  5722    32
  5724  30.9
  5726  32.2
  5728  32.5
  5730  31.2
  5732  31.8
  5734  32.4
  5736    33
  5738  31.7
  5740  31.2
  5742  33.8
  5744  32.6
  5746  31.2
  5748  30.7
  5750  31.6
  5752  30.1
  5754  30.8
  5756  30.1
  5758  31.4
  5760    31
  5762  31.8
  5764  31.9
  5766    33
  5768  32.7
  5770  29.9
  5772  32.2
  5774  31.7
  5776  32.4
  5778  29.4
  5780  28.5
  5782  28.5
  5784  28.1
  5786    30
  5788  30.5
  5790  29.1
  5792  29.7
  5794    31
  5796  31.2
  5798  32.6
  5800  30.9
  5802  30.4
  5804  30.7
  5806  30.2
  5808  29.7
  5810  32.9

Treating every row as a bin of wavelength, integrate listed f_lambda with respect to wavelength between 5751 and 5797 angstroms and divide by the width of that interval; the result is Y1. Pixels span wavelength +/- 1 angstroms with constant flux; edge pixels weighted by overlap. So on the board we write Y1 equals 30.7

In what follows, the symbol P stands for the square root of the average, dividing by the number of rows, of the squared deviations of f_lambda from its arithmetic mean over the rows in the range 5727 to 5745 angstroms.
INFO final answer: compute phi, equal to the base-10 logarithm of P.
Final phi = -0.09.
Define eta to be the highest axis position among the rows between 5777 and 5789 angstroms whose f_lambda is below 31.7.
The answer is 5788 angstroms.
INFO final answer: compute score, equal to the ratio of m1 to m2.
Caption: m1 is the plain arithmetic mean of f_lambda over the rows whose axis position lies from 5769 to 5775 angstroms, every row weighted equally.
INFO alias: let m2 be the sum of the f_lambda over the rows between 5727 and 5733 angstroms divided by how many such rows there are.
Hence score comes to 0.98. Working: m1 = 31.3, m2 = 31.8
